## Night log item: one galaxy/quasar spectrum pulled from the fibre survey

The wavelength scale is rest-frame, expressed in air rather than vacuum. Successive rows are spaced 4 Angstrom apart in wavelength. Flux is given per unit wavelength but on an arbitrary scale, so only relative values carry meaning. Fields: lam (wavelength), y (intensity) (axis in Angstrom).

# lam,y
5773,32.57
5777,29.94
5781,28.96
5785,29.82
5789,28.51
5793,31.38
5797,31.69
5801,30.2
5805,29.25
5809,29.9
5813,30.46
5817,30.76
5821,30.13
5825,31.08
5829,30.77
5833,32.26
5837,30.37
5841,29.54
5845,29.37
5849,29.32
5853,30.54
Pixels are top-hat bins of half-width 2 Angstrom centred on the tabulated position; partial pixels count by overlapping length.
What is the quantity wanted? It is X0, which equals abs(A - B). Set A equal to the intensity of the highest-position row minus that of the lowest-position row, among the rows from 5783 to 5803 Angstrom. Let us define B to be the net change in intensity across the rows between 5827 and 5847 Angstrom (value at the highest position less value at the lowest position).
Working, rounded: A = 0.4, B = -1.4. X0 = 1.78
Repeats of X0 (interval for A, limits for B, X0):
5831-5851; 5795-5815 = 1.71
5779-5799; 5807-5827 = 1.55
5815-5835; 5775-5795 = 0.06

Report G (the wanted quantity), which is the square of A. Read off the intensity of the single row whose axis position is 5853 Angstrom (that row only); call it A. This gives 933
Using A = 30.54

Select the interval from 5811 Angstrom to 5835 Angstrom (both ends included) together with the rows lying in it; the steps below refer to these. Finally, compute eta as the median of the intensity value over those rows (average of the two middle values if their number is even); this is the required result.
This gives 30.8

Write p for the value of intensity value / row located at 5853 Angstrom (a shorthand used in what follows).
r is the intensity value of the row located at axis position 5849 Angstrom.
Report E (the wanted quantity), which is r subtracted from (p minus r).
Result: -28.1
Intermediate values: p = 30.54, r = 29.32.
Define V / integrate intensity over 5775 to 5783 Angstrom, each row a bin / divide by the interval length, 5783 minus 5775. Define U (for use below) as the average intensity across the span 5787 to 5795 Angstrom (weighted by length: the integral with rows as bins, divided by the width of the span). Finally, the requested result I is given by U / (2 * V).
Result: 0.508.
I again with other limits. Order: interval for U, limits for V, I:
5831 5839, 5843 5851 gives 0.534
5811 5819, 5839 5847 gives 0.520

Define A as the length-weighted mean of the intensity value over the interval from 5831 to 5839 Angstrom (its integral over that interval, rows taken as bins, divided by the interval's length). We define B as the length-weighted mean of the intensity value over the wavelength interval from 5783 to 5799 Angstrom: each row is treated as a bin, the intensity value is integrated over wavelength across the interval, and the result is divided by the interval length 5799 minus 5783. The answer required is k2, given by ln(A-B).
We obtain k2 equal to 0.0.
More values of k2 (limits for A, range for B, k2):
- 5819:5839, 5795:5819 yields -0.6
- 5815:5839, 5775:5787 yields 0.3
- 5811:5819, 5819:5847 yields -2.2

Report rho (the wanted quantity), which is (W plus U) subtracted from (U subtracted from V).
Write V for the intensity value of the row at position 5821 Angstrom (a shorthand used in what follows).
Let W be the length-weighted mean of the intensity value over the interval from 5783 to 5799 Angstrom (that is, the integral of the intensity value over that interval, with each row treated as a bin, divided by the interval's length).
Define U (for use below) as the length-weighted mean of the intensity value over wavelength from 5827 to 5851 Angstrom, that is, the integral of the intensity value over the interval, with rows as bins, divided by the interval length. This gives -60.8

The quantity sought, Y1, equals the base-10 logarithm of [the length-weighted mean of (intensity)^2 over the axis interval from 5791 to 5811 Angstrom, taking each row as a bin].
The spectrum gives 2.97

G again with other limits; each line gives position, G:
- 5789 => 813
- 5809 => 894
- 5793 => 985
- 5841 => 873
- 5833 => 1041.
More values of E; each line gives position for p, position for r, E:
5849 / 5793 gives -33.4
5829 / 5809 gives -29.0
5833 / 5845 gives -26.5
